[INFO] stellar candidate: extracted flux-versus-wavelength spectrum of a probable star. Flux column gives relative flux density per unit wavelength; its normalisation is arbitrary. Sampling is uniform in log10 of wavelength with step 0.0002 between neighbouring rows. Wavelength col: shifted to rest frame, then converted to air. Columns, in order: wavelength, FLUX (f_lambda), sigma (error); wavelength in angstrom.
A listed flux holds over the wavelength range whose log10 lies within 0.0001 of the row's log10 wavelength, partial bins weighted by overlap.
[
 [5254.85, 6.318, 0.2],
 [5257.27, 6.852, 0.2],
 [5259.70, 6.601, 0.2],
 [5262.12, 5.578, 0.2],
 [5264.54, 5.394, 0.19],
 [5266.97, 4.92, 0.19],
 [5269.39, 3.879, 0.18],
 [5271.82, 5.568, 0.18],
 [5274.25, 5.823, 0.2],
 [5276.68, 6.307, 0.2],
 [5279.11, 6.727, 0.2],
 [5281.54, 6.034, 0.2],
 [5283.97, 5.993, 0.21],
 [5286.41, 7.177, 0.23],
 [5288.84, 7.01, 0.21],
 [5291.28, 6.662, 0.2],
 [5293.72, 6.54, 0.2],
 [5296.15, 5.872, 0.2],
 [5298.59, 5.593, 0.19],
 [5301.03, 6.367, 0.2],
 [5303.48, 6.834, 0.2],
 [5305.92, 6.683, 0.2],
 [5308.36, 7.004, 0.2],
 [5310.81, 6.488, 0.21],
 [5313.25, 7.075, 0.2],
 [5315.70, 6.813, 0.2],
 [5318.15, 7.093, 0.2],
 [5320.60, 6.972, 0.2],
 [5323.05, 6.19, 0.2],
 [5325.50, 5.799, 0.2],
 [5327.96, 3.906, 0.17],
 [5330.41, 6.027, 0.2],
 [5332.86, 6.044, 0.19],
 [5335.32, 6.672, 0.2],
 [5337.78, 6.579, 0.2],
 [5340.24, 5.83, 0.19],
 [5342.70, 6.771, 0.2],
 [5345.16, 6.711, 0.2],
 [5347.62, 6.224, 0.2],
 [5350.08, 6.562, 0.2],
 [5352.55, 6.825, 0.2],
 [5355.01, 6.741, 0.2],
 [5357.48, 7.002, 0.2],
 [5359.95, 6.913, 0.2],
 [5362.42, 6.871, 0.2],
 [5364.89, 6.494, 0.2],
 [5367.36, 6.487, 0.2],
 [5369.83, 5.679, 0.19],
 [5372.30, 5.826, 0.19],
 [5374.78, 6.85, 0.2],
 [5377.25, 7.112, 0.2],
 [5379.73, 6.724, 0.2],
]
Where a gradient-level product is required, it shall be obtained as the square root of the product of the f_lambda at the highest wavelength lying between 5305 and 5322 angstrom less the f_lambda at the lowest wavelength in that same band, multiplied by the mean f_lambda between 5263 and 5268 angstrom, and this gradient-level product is 1.2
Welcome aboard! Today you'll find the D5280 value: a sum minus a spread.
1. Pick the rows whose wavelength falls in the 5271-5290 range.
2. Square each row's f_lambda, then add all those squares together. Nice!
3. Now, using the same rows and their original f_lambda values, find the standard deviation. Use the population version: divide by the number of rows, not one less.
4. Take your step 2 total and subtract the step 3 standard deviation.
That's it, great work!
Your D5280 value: 322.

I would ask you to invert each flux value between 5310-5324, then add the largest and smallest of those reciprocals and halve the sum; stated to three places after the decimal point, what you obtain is 0.151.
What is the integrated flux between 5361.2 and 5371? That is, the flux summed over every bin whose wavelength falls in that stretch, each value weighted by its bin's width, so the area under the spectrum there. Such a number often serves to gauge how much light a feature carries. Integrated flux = 63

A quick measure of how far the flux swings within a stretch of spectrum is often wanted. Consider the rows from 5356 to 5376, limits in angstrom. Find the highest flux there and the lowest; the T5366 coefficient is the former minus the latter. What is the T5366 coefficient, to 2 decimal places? 1.32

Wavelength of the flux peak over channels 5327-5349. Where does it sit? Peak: 5342.70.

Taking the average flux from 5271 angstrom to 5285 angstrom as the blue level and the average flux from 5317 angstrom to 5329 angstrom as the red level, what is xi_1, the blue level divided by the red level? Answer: 1.01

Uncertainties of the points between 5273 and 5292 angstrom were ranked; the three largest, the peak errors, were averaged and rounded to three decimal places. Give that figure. 0.217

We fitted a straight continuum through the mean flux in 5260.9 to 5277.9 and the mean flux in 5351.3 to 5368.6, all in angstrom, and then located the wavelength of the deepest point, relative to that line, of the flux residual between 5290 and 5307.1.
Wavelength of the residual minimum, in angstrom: 5298.59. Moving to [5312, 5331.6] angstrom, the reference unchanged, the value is 5327.96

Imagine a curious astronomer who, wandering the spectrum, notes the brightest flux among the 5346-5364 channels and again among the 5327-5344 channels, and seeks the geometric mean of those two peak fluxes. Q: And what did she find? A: 6.89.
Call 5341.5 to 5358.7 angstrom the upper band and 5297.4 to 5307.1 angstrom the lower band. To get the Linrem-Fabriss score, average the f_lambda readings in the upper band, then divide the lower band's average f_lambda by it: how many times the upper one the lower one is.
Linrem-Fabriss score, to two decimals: 0.95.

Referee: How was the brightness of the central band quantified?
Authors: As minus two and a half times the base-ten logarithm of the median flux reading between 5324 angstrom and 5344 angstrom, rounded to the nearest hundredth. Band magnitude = -1.95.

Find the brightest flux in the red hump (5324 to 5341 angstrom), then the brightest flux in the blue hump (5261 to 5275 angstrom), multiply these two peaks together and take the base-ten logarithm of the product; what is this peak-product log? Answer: 1.59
